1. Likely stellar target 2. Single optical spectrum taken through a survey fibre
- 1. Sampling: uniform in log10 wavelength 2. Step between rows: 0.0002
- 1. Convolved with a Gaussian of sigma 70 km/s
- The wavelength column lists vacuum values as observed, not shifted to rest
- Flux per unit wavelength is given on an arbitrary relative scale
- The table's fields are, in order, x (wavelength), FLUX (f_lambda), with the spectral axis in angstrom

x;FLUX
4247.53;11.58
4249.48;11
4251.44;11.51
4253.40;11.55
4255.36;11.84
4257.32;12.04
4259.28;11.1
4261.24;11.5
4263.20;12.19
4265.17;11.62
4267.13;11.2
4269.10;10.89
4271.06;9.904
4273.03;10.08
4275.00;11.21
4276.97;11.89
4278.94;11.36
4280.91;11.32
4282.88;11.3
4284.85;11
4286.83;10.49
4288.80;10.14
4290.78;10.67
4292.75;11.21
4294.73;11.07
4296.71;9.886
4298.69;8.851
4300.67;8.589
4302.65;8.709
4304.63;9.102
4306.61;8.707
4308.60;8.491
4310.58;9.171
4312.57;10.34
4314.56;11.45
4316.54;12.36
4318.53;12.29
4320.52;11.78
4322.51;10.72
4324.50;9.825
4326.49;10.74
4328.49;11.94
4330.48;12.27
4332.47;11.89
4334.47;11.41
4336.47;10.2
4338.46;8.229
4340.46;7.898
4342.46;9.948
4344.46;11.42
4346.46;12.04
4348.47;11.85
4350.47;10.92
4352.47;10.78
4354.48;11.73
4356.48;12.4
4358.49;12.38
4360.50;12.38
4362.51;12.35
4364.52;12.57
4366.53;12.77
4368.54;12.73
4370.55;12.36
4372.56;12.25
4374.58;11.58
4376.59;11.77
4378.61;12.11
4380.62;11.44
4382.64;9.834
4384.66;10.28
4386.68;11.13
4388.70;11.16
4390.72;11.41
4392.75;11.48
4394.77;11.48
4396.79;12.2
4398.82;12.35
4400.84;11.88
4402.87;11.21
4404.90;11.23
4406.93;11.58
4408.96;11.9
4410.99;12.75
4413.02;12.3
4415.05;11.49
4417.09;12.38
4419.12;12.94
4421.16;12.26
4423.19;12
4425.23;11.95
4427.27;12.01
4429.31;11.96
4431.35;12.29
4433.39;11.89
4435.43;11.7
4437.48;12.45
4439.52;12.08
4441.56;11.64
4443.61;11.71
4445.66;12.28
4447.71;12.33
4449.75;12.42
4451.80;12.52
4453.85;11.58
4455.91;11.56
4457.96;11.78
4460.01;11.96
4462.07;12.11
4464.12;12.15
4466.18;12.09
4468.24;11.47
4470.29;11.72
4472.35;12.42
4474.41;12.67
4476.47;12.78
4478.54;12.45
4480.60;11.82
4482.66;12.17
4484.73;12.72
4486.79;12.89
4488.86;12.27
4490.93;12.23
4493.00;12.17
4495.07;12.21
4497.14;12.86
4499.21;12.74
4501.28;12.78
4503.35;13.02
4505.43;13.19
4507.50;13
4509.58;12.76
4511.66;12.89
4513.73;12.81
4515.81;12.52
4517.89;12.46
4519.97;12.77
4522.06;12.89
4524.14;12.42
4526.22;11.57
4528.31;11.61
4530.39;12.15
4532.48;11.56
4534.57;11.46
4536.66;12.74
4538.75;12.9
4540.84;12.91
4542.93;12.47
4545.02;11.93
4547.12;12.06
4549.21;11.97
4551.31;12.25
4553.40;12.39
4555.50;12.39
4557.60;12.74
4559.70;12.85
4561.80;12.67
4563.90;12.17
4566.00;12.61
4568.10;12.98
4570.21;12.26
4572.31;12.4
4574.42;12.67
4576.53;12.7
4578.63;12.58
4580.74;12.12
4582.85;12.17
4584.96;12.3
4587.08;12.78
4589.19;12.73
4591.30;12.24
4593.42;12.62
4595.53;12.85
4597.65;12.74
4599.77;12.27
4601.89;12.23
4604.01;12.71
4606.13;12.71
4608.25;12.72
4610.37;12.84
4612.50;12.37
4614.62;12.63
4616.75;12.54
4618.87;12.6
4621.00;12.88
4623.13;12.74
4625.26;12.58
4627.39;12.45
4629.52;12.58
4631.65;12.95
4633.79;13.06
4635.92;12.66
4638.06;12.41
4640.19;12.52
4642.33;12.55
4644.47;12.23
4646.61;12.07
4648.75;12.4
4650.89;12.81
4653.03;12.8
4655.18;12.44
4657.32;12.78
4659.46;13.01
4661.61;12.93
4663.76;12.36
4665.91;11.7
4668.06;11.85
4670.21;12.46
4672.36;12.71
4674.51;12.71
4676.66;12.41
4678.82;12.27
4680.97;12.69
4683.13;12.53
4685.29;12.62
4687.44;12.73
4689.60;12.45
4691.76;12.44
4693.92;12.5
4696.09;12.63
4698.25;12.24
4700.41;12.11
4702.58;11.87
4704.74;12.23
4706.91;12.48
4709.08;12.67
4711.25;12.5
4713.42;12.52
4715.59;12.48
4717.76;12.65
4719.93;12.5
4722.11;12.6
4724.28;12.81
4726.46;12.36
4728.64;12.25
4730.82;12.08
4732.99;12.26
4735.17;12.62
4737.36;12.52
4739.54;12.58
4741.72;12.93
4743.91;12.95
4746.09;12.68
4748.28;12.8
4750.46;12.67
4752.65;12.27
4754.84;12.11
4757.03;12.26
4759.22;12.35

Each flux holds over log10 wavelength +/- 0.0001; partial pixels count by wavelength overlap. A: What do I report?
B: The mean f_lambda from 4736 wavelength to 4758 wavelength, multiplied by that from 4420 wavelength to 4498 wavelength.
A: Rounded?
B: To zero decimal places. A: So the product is 153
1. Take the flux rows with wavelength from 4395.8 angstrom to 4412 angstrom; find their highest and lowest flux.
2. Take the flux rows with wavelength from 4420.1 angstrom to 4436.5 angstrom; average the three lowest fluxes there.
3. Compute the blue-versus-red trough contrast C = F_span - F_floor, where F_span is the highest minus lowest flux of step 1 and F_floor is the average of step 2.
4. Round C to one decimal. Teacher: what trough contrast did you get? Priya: -10.3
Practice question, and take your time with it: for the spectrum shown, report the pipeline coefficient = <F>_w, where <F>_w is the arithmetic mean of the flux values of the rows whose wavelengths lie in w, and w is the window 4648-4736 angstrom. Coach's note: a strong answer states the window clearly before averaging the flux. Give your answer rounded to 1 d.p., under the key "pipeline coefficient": 12.5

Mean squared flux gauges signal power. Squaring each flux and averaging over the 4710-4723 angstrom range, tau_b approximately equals 157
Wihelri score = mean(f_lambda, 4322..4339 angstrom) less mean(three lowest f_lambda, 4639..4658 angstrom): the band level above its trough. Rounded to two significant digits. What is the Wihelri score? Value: -1.4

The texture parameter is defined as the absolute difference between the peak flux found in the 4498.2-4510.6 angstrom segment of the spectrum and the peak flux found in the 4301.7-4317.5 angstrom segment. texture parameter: 0.8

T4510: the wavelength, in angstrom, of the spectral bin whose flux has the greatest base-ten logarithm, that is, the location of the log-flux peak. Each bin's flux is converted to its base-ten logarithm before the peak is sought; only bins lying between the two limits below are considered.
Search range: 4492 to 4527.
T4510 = 4505.43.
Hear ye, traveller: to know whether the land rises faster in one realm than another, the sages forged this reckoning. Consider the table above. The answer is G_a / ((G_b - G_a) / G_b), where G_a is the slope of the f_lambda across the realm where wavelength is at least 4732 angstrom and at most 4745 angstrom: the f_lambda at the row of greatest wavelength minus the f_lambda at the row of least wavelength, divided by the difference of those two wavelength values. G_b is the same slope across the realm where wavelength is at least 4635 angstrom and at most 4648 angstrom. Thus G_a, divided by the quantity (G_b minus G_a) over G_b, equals 0.029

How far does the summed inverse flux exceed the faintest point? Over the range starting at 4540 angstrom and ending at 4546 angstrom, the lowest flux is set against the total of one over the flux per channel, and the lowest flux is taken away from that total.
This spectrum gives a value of -11.7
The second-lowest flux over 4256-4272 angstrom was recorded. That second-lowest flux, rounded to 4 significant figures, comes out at 10.89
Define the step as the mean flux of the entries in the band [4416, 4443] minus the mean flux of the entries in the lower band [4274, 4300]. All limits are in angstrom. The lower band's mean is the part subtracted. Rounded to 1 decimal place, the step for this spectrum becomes 1.3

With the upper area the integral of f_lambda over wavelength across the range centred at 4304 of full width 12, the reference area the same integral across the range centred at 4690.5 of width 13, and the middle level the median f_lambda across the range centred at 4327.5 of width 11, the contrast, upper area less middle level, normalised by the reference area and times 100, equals 57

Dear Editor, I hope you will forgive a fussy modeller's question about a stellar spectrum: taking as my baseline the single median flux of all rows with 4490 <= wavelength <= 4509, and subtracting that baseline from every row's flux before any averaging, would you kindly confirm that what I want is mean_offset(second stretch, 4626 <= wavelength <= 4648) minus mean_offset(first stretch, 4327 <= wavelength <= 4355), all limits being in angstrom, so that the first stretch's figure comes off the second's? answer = 1.7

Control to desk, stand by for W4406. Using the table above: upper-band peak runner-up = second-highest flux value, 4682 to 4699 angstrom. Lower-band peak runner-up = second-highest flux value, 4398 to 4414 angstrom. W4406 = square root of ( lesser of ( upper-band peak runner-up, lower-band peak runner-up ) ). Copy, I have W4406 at 3.51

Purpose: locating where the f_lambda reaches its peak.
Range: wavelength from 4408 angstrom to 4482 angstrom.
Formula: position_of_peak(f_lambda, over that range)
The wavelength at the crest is 4419.12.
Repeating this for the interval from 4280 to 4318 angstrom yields 4316.54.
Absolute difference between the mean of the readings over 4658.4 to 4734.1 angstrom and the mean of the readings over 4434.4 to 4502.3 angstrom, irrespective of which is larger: 0.24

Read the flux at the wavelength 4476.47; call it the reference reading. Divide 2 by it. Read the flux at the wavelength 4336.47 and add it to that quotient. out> 10.4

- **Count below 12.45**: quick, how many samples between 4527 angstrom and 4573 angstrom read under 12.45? 13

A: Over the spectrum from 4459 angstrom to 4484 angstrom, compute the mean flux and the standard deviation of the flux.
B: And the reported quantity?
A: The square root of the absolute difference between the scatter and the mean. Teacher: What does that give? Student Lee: 3.43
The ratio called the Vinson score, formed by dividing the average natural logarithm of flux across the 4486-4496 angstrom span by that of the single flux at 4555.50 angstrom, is 1.00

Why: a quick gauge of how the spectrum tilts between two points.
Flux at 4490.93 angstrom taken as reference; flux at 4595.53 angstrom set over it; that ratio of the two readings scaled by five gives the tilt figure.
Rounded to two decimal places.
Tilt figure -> 5.25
